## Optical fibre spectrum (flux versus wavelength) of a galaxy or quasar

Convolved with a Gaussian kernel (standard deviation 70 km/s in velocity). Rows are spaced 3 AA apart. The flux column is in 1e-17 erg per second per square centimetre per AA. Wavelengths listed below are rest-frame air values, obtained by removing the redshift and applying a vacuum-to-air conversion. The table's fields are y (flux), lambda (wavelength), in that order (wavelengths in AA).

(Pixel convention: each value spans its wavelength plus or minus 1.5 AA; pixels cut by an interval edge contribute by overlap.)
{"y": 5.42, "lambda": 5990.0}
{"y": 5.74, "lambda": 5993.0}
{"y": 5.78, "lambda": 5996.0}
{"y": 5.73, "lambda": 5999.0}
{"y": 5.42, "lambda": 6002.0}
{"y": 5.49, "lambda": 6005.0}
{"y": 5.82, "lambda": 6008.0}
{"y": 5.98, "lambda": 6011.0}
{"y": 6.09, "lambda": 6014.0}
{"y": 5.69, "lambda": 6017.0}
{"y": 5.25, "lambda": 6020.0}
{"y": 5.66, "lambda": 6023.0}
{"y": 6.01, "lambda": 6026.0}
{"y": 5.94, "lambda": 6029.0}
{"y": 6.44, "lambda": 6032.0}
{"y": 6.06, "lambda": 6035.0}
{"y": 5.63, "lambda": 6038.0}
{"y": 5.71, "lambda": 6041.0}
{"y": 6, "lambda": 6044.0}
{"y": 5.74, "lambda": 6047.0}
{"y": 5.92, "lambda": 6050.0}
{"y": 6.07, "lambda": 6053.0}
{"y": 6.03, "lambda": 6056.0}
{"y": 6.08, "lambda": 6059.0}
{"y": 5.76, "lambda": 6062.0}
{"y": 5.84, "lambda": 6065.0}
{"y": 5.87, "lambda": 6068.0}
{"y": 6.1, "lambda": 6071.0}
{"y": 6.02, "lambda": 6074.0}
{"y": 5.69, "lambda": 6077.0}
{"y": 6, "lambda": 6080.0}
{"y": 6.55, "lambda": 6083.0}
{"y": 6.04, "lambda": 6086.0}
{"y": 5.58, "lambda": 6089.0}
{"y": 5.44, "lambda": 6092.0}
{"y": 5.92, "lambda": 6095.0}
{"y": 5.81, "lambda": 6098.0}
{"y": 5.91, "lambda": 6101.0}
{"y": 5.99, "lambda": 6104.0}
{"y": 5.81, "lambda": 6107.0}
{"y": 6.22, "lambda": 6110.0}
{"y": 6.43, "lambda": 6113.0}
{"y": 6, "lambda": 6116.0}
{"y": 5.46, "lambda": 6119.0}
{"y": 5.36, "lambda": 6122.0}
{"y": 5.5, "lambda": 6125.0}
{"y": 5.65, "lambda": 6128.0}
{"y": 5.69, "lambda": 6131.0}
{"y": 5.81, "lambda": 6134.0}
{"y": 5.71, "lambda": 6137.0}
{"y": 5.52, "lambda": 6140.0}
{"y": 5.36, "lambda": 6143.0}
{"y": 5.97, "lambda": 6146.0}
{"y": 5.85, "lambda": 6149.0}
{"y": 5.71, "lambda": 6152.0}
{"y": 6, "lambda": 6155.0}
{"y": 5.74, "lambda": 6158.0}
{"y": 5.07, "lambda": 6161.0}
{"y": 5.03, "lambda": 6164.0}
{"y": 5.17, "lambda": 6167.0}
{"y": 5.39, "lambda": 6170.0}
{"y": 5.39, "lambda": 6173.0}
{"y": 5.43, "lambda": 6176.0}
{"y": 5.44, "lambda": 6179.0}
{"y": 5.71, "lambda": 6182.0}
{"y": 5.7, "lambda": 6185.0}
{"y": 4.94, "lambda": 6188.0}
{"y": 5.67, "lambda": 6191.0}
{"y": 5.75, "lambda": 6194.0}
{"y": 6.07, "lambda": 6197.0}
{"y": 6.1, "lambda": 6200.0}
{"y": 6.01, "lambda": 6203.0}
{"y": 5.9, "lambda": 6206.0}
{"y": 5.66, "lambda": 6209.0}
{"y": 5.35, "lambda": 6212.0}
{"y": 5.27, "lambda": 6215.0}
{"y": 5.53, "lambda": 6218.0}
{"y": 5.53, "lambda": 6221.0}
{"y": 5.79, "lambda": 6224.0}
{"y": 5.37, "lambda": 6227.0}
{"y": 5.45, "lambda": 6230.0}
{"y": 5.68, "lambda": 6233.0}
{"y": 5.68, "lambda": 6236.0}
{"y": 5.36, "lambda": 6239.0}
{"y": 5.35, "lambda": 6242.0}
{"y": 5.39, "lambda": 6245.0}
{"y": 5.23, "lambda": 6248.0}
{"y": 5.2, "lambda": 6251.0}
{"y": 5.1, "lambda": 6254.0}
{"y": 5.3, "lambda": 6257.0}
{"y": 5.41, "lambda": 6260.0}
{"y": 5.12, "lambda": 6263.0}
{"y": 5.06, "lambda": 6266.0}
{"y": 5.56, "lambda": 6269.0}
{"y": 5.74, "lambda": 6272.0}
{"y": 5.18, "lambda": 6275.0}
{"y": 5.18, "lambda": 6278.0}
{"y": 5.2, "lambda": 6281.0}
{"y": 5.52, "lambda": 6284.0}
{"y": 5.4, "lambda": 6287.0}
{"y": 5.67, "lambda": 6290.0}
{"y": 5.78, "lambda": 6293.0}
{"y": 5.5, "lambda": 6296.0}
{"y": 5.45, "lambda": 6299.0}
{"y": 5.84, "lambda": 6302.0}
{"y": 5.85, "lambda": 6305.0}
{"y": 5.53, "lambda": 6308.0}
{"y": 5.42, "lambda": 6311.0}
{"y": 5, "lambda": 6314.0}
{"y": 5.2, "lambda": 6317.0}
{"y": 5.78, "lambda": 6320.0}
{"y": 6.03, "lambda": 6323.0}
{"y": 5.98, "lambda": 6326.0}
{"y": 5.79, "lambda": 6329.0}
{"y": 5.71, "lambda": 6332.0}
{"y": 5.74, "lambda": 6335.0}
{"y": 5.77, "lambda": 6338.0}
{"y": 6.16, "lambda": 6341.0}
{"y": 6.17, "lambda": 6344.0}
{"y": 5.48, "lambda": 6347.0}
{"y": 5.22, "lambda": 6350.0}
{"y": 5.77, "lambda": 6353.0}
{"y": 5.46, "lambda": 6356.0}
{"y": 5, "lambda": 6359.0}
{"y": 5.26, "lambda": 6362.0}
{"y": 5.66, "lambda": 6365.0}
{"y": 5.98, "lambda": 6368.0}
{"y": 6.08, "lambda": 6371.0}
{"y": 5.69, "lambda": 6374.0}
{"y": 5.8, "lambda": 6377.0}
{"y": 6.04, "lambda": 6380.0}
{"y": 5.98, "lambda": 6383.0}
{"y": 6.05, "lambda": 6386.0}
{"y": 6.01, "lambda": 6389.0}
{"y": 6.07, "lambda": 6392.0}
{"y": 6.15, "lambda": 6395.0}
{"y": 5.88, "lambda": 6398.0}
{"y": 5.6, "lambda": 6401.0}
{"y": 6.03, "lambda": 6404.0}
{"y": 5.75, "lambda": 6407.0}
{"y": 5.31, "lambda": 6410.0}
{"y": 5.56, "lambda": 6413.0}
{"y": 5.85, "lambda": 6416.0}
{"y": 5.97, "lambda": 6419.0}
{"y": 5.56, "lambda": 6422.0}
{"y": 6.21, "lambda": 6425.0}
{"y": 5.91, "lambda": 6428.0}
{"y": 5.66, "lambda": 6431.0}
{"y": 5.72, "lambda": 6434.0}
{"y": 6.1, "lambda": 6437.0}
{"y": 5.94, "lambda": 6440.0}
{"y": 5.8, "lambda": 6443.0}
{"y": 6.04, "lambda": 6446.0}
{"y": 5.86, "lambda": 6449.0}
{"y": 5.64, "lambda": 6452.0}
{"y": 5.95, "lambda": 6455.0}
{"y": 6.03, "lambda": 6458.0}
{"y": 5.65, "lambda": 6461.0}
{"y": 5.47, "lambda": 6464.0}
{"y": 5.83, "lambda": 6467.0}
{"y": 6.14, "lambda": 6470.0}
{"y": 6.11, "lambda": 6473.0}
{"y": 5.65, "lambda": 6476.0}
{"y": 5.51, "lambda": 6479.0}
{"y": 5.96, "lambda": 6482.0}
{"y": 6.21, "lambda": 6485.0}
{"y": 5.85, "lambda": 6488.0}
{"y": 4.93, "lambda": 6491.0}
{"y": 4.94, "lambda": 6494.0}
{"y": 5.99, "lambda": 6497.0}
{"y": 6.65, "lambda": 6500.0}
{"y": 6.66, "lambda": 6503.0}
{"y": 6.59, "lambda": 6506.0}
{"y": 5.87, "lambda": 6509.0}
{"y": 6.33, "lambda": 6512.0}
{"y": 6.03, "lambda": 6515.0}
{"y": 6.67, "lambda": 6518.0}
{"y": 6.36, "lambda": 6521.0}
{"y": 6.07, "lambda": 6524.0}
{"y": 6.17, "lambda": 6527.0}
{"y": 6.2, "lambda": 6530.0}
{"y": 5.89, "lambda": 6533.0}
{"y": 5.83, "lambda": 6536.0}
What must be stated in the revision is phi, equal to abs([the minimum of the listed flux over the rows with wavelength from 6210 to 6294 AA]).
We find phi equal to 5.06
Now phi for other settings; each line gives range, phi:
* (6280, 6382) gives 5.00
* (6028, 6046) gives 5.63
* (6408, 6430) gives 5.31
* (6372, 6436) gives 5.31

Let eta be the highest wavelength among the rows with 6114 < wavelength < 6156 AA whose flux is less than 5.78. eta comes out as 6152.0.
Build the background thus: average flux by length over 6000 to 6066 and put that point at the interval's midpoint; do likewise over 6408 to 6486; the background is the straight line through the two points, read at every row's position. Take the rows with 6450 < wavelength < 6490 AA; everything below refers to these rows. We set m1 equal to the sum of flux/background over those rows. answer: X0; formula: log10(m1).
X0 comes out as 1.12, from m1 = 13.0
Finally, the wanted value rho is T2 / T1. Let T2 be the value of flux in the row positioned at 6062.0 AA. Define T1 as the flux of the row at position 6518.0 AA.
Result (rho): 0.86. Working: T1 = 6.67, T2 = 5.76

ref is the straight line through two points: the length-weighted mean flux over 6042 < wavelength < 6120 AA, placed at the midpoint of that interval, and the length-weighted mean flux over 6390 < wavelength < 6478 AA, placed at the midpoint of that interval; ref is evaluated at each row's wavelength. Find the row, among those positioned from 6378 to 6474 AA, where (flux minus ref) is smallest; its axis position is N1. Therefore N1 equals 6410.0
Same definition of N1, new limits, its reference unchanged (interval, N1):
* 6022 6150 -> 6122.0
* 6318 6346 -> 6332.0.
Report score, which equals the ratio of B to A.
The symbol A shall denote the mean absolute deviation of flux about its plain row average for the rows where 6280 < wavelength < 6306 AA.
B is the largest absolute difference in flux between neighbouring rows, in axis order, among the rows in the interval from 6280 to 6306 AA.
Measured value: 2.1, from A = 0.183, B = 0.39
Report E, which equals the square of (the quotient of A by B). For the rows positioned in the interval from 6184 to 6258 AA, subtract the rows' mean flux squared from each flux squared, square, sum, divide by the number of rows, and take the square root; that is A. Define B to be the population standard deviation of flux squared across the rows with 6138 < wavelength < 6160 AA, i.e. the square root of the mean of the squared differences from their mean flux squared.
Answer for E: 1.8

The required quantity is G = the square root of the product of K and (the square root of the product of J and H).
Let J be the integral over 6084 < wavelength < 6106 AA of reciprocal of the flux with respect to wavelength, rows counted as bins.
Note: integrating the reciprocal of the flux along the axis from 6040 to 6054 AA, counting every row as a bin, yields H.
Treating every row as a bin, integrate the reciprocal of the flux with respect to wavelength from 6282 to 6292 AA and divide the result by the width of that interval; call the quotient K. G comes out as 0.74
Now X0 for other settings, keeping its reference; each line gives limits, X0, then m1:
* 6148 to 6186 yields 1.09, 12.3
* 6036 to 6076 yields 1.12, 13.1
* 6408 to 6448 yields 1.11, 13.0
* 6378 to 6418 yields 1.12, 13.1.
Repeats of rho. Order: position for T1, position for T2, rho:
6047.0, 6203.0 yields 1.05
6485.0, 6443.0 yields 0.93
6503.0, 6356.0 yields 0.82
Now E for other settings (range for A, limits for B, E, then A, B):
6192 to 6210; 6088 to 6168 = 0.3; 1.92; 3.7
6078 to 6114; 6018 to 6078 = 1.7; 3.65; 2.8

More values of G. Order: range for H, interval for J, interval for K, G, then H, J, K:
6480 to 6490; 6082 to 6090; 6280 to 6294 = 0.52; 1.7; 1.3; 0.182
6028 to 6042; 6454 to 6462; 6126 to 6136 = 0.56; 2.4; 1.4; 0.175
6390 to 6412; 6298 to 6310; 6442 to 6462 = 0.70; 3.8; 2.1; 0.171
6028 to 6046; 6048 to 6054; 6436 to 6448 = 0.54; 3.0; 1.0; 0.168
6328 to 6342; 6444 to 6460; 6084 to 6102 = 0.66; 2.4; 2.7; 0.173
